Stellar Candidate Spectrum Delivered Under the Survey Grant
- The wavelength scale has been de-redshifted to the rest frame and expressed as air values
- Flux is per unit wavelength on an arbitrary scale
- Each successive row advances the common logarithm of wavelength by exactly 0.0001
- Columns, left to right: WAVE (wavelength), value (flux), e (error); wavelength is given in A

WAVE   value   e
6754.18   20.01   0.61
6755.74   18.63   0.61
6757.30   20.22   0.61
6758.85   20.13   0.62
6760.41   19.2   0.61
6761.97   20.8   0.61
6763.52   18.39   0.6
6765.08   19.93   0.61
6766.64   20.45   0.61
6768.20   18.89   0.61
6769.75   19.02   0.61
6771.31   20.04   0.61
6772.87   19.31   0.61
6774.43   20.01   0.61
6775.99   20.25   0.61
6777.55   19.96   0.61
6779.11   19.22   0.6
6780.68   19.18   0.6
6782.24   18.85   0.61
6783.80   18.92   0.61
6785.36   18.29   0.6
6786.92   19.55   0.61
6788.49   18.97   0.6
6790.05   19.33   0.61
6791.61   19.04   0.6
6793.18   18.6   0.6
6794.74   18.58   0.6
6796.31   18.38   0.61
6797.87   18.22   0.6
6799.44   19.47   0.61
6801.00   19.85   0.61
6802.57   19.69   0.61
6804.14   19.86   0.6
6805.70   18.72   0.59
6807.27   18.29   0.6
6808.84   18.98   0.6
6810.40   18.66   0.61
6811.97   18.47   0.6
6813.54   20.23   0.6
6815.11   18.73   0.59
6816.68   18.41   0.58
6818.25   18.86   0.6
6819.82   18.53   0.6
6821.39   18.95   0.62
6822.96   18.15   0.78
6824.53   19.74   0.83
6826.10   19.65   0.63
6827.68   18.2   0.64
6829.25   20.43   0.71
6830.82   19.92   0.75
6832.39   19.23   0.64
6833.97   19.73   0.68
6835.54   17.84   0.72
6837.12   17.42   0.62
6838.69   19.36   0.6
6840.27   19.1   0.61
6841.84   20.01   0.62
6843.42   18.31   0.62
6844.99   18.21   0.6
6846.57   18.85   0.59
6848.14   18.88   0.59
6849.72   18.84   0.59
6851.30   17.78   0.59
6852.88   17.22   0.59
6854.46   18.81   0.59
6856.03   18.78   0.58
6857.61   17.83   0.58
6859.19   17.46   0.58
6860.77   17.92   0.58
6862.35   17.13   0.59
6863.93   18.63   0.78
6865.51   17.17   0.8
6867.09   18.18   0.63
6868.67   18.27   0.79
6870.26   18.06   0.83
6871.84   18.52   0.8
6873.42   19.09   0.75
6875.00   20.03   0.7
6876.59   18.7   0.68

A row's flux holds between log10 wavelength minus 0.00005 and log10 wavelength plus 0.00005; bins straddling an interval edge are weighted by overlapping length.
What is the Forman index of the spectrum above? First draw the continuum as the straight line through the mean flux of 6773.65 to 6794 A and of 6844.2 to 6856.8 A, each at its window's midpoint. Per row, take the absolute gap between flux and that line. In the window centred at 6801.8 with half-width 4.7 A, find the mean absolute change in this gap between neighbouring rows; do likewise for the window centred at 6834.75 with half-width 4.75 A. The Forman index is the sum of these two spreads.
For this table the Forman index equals 0.82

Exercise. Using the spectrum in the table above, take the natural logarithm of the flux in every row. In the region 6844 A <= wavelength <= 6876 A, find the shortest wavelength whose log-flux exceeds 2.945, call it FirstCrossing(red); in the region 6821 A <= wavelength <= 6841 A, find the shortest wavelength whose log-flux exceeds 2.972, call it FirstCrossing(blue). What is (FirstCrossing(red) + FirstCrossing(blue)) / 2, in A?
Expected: 6849.0 A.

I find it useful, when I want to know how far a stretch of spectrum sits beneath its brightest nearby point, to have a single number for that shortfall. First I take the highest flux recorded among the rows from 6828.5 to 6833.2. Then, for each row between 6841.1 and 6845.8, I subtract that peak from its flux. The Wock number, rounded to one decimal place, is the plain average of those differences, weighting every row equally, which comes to -1.6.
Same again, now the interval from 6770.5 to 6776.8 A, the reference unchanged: -0.5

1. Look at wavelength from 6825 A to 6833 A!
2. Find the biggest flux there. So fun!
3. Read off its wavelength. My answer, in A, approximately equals 6829.25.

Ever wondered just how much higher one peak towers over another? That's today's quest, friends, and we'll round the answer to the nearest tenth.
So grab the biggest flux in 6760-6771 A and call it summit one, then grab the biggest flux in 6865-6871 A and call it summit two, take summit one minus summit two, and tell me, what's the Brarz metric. 2.5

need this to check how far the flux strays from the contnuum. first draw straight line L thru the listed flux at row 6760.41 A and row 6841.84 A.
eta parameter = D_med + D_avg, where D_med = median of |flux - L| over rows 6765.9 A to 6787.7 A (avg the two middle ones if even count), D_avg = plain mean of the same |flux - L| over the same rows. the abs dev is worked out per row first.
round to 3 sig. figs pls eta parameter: 1.07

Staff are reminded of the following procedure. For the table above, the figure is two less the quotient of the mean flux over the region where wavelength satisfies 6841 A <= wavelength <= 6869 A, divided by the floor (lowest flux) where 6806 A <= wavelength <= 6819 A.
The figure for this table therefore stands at 1.00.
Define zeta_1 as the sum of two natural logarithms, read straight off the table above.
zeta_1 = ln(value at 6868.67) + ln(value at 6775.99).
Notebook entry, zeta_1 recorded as 5.91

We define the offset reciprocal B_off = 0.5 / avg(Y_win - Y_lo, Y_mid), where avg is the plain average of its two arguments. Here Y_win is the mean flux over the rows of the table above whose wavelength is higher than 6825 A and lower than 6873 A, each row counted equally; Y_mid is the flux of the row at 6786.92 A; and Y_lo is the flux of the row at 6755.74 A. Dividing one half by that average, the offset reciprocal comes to 0.051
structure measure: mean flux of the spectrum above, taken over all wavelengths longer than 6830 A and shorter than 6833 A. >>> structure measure 19.6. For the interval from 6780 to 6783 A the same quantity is 19.0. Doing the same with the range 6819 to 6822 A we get 18.7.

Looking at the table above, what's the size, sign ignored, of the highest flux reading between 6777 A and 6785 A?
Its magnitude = 20.0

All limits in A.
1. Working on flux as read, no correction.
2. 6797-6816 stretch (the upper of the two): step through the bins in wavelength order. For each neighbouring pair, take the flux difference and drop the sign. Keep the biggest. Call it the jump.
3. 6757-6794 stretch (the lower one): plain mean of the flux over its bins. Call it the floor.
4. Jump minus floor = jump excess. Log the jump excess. -17.7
